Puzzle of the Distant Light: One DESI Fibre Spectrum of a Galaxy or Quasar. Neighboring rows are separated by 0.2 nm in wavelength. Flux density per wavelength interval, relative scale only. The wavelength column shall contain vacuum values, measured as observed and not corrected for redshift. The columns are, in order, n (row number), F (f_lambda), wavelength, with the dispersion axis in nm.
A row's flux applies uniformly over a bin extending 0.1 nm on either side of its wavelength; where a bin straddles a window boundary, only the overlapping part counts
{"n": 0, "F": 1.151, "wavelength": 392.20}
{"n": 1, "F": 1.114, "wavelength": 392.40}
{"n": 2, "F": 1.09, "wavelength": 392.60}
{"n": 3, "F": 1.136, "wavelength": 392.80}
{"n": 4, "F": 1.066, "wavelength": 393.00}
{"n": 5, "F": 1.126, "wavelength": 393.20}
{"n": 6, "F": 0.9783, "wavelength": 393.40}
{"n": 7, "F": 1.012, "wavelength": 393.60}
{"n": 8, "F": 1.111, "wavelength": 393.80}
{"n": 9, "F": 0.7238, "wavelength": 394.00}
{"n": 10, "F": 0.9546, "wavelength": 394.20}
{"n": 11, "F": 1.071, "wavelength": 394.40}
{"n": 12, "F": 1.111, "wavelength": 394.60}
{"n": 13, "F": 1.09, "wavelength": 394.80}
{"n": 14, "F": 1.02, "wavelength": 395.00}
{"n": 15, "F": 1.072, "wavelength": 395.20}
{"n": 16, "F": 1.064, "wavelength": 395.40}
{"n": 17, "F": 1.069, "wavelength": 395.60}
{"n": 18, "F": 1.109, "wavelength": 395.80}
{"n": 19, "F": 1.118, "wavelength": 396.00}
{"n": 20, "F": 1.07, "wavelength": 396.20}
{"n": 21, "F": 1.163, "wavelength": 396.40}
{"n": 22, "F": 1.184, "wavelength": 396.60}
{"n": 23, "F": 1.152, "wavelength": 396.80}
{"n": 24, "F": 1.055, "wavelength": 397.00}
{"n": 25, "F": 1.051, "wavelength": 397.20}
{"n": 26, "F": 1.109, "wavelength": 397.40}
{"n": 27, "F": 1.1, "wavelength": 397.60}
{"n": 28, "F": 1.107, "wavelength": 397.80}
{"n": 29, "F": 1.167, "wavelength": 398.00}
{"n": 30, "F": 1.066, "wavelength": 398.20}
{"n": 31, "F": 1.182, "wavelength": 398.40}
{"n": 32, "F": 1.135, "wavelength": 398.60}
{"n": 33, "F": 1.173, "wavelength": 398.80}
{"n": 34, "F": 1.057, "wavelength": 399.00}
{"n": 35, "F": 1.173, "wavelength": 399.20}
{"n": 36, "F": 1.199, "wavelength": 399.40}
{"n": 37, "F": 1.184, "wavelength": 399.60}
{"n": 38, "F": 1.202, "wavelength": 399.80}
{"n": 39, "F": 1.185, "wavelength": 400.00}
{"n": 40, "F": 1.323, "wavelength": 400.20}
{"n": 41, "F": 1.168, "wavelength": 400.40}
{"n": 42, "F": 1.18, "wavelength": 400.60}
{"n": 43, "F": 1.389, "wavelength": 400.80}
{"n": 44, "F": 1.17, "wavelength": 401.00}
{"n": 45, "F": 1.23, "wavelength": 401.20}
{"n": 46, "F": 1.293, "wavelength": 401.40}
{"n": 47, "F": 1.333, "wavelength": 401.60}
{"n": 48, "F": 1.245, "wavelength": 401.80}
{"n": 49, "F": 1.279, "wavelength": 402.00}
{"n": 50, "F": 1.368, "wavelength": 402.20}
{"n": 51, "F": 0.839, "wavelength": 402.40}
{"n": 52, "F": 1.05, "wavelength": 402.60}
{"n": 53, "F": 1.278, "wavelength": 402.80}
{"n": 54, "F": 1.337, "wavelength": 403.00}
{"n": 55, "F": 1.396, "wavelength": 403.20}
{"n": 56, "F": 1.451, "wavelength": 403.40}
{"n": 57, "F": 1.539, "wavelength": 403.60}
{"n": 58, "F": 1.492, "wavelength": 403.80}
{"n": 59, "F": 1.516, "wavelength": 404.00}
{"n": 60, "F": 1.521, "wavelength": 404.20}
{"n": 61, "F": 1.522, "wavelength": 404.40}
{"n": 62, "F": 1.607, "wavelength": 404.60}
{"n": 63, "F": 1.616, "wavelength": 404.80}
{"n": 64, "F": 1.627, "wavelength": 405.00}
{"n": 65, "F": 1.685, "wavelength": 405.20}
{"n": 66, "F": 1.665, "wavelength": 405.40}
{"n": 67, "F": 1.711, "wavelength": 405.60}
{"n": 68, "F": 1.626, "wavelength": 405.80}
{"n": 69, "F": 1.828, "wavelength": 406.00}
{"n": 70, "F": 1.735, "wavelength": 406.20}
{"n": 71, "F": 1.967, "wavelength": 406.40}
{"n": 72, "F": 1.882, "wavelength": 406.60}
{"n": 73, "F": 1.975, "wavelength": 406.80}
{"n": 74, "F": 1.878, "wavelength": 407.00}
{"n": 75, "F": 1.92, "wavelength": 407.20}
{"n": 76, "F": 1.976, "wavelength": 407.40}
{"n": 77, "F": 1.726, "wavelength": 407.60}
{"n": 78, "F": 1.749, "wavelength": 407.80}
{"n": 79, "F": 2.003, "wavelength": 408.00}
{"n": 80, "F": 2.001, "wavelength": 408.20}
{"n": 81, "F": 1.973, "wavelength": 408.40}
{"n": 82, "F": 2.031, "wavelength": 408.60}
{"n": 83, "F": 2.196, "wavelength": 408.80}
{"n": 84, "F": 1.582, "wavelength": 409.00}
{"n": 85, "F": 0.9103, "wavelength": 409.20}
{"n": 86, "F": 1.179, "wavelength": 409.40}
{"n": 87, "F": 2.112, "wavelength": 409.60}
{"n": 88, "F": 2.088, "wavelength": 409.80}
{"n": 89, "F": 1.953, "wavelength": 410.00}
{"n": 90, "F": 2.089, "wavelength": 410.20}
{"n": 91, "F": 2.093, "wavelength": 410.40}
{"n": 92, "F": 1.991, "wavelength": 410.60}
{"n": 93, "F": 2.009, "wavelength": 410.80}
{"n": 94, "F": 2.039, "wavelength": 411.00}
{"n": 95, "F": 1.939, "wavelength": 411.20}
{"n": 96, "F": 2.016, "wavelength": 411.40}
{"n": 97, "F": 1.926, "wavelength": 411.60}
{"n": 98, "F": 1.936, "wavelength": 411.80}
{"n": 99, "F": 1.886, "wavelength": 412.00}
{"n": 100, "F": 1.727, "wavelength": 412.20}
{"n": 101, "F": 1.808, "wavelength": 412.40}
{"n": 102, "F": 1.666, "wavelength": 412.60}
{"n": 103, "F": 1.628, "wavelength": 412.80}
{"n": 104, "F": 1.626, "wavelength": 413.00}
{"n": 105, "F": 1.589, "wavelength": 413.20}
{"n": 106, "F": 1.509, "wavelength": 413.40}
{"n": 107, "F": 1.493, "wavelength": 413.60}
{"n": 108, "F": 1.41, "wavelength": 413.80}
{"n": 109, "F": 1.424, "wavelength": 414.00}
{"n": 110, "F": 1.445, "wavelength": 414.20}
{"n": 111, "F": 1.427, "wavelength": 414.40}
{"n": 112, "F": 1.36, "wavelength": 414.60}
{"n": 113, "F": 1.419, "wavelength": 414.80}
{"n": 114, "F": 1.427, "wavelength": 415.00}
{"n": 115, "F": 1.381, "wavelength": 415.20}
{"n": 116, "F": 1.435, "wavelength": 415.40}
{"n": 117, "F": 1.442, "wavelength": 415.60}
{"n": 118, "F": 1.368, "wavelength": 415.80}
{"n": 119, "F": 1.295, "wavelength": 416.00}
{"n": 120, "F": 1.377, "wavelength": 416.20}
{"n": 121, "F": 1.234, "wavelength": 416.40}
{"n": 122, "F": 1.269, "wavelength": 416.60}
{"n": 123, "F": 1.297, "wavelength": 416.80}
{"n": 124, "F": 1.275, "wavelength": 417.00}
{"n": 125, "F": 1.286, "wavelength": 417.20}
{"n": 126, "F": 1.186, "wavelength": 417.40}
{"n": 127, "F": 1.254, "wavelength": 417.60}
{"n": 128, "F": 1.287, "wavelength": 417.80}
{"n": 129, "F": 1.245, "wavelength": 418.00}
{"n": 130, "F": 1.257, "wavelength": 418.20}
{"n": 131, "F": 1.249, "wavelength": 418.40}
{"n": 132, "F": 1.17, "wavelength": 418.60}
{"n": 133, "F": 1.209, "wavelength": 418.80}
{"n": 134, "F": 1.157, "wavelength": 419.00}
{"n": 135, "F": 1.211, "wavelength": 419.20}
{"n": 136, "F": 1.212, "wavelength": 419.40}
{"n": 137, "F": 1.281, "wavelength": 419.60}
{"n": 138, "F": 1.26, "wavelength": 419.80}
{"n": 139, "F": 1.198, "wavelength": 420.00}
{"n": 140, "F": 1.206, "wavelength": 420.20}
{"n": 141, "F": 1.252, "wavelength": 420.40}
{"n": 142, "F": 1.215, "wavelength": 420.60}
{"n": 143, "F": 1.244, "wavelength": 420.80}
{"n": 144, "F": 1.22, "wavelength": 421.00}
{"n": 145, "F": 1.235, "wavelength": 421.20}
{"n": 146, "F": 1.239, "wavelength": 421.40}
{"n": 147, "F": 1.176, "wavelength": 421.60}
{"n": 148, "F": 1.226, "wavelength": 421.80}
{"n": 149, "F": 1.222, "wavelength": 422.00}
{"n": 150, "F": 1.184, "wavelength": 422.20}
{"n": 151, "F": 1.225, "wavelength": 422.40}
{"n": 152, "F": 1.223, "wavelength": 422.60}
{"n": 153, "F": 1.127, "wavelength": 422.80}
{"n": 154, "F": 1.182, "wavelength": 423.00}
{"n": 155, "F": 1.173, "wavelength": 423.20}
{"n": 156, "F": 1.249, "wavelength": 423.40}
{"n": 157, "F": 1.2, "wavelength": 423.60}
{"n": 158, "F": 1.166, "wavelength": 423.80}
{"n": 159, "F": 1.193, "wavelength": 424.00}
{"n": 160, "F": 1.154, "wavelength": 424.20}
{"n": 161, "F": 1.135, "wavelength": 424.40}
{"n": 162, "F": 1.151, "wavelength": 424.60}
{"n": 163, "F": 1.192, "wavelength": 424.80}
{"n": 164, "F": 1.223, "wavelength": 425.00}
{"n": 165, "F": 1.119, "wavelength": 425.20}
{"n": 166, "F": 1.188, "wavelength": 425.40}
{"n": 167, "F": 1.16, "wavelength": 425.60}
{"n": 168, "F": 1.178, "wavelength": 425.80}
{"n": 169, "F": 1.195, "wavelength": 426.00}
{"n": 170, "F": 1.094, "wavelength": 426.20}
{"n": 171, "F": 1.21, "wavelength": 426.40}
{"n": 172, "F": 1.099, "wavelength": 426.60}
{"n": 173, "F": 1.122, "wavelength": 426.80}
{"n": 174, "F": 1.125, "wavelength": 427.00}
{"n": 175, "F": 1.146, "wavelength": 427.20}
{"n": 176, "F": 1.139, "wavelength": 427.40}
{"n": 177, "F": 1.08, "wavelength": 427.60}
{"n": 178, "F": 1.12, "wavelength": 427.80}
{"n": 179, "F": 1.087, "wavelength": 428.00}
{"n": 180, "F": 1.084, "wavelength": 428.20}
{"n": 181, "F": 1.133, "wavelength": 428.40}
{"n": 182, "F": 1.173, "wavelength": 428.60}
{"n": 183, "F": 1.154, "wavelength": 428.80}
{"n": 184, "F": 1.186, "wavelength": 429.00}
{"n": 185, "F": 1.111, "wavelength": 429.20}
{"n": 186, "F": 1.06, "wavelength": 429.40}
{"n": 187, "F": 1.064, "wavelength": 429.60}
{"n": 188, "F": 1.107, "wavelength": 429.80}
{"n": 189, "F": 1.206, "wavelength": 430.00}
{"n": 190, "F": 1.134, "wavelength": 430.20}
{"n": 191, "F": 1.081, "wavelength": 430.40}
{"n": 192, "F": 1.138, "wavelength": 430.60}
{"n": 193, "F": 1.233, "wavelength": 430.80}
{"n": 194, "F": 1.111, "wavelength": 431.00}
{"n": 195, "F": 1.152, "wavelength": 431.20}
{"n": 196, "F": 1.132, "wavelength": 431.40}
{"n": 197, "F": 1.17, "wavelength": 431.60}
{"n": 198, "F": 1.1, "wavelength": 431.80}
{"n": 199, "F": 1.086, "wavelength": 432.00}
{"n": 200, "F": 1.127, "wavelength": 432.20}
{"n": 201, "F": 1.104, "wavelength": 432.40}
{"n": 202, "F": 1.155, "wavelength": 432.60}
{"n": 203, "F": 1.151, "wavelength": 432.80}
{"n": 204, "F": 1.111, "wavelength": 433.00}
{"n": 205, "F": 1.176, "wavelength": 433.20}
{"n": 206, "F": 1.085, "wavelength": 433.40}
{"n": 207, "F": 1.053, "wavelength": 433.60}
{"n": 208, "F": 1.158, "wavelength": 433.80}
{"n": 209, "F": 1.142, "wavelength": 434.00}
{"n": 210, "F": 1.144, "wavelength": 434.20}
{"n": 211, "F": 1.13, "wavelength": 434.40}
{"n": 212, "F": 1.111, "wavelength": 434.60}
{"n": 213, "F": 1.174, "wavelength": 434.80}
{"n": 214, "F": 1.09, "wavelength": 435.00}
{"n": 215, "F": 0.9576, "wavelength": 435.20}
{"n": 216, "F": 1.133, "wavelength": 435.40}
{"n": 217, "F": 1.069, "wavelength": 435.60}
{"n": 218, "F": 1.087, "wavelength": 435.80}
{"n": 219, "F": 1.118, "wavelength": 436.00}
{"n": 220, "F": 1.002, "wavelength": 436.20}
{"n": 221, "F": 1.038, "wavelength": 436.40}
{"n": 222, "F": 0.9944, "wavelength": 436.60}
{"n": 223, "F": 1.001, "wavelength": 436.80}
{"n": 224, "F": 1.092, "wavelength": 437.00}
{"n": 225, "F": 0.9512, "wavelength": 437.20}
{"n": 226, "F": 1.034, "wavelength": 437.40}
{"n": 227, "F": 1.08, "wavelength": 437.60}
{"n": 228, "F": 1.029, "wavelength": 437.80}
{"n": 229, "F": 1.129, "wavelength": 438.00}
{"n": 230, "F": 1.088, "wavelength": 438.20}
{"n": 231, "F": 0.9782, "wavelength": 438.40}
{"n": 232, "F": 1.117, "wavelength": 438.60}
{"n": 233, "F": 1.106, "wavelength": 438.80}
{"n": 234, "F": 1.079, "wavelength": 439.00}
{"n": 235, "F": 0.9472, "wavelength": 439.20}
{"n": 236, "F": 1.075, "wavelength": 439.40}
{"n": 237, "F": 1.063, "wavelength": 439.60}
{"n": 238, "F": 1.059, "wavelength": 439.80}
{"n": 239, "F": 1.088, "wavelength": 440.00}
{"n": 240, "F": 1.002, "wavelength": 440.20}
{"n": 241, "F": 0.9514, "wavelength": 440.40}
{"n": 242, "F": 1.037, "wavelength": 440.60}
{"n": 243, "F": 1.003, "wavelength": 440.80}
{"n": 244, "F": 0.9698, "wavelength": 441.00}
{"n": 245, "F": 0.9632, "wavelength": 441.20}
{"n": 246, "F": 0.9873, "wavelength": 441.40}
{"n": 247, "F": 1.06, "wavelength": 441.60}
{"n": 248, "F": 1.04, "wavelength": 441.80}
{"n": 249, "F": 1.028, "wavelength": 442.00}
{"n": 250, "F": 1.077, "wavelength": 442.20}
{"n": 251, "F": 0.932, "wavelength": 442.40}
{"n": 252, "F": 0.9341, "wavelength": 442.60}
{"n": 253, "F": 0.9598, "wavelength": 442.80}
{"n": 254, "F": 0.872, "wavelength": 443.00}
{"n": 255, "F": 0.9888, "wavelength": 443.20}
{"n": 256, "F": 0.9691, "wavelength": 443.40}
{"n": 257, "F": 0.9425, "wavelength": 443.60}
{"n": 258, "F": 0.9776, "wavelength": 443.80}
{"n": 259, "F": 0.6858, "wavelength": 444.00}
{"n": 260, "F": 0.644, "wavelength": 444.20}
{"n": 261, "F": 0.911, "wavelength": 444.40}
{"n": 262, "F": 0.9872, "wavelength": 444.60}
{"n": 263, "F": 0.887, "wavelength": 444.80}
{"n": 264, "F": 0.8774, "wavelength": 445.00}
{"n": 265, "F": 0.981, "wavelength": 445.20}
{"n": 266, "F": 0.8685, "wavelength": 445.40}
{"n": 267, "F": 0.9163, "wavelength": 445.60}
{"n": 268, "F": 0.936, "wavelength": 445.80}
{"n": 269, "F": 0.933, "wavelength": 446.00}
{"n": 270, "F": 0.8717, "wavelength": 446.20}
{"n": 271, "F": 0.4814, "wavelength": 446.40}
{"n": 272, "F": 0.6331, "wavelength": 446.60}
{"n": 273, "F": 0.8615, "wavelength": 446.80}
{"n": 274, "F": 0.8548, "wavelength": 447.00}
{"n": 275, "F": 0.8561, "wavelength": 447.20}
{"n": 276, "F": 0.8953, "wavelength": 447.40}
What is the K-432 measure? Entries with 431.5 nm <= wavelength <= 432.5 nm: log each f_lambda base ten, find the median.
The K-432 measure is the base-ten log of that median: -1.4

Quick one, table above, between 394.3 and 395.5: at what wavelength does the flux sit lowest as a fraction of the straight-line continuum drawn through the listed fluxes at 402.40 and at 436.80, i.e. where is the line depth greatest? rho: 395.00 nm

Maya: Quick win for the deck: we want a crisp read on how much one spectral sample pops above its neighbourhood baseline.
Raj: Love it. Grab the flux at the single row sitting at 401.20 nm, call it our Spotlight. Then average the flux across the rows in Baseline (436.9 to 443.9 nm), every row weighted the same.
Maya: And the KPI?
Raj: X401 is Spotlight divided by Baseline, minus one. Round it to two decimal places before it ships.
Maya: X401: 0.21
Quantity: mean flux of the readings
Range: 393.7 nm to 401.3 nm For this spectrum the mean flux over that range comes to 1.12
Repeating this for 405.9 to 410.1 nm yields 1.84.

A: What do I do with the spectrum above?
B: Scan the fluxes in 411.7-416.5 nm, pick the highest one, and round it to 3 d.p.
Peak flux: 1.936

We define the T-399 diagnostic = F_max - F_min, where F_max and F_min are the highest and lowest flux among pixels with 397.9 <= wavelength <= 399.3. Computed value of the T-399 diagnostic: 0.125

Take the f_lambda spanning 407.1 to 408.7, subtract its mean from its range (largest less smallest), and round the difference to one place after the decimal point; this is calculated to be -1.6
